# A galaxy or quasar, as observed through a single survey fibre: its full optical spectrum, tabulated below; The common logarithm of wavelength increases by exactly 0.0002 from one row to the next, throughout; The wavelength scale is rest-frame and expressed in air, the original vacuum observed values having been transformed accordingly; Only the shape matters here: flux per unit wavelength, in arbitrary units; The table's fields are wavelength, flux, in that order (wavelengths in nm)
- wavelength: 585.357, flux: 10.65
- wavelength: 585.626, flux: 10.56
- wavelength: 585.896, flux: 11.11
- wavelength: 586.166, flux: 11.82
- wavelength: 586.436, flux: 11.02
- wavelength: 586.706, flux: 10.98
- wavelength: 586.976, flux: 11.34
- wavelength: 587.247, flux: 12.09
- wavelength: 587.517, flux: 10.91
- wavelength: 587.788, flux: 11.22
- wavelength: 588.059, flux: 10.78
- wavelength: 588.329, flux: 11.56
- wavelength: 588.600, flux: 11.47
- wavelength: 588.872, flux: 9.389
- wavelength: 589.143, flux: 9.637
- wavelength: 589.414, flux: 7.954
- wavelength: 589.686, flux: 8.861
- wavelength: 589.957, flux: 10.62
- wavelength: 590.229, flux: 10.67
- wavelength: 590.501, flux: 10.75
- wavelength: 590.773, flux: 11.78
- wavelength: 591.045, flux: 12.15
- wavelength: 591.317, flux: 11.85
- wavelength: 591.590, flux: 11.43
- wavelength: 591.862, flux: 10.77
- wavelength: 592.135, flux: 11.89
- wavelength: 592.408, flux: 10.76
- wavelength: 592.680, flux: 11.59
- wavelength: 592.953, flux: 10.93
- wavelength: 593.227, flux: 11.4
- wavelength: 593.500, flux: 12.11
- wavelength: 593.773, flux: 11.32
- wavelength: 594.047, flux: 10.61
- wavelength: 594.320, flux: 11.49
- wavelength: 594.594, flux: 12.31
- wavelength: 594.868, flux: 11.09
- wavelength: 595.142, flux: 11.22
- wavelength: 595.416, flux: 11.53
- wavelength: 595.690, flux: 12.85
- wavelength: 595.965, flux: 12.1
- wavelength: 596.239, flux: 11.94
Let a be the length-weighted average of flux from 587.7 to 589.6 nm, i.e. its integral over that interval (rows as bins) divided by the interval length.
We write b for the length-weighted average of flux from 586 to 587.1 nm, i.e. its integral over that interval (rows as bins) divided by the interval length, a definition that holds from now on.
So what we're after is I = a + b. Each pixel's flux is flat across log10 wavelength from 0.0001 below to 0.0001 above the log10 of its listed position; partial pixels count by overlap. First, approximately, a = 10.2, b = 11.3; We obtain 21.5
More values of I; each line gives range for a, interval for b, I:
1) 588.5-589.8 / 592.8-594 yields 20.8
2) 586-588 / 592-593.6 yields 22.7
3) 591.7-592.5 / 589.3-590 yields 20.2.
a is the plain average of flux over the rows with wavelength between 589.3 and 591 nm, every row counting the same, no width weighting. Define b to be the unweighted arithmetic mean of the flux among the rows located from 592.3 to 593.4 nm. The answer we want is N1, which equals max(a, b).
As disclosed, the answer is 11.2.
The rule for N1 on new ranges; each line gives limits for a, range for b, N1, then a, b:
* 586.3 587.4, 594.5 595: 11.7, 11.4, 11.7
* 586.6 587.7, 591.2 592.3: 11.5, 11.3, 11.5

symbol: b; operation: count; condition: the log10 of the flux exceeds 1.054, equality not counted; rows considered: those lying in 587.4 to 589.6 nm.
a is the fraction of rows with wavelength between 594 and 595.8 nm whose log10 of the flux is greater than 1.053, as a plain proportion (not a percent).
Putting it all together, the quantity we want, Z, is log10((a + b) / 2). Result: 0.11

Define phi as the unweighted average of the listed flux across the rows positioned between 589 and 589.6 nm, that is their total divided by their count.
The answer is 8.8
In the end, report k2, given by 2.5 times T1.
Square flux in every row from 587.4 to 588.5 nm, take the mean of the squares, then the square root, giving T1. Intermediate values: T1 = 11.12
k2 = 27.8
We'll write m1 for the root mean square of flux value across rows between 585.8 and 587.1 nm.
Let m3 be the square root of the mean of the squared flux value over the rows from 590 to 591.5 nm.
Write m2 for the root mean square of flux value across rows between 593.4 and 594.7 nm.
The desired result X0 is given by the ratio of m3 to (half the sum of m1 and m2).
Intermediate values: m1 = 11.3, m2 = 11.58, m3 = 11.5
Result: 1.00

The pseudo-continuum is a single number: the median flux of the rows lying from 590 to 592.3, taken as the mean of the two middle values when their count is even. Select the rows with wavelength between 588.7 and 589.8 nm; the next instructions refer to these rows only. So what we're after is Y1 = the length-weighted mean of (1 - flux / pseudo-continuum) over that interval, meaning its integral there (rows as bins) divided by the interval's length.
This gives 0.221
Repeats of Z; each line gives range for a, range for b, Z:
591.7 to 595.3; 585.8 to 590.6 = 0.44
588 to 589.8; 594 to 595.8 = 0.33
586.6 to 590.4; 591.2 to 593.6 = 0.50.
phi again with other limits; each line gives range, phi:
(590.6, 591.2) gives 12.0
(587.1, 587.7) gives 11.5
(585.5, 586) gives 10.8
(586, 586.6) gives 11.4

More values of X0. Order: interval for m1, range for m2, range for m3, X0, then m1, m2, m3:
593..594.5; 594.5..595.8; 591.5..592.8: 0.97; 11.4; 11.82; 11.3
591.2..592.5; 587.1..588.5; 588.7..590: 0.82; 11.4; 11.32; 9.3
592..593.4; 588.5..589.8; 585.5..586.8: 1.07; 11.3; 9.53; 11.1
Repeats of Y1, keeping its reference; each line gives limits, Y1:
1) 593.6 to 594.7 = 0.015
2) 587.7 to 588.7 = 0.030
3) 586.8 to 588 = 0.023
